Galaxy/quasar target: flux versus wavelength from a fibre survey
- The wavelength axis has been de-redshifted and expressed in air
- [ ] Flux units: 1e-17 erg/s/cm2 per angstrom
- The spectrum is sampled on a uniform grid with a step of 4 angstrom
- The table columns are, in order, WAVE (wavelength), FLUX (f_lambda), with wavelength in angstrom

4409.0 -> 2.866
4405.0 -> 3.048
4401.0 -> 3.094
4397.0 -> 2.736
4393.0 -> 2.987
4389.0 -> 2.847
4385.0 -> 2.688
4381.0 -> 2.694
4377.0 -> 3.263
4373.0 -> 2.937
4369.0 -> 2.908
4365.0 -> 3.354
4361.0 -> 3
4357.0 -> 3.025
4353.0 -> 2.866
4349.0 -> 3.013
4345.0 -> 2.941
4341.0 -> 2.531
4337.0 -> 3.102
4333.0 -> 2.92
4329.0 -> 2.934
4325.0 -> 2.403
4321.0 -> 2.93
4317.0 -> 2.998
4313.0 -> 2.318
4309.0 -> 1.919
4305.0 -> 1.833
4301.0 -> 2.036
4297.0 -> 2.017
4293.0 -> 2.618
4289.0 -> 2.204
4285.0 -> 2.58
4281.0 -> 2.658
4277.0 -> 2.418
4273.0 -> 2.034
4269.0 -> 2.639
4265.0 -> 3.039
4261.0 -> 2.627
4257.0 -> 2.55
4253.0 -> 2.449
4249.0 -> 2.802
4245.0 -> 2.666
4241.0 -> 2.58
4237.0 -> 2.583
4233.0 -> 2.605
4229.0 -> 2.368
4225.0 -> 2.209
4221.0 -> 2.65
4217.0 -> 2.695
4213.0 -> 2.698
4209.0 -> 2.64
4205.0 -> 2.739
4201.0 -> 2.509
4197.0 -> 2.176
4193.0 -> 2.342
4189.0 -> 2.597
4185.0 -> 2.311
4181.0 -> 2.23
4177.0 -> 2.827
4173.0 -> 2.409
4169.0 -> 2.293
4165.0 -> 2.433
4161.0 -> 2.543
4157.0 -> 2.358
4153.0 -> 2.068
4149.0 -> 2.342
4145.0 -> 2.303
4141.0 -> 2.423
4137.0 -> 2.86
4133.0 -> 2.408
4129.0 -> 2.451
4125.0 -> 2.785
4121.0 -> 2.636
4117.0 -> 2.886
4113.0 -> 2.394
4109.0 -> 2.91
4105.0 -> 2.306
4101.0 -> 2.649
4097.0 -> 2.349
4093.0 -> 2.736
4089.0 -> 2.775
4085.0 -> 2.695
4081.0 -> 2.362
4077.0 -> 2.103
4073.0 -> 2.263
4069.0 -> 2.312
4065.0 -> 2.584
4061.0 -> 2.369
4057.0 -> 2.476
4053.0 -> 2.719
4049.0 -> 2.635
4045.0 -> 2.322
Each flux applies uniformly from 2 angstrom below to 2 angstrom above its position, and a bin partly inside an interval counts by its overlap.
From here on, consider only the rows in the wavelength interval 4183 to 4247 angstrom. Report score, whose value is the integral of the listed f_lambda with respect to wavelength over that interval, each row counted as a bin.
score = 161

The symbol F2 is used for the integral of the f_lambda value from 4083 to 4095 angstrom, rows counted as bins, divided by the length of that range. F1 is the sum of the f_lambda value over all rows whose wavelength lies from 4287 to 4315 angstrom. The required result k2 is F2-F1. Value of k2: -12.2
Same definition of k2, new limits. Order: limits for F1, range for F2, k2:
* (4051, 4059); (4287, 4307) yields -3.1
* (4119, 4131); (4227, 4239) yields -5.4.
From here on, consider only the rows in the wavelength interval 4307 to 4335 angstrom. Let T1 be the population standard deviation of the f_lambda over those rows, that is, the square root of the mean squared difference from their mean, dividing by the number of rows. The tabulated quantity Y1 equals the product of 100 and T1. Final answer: 39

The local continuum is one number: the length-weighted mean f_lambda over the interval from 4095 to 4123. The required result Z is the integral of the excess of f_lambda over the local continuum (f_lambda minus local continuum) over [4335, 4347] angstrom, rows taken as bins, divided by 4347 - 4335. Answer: 0.27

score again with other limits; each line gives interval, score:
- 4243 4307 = 157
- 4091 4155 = 162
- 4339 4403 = 188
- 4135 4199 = 154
